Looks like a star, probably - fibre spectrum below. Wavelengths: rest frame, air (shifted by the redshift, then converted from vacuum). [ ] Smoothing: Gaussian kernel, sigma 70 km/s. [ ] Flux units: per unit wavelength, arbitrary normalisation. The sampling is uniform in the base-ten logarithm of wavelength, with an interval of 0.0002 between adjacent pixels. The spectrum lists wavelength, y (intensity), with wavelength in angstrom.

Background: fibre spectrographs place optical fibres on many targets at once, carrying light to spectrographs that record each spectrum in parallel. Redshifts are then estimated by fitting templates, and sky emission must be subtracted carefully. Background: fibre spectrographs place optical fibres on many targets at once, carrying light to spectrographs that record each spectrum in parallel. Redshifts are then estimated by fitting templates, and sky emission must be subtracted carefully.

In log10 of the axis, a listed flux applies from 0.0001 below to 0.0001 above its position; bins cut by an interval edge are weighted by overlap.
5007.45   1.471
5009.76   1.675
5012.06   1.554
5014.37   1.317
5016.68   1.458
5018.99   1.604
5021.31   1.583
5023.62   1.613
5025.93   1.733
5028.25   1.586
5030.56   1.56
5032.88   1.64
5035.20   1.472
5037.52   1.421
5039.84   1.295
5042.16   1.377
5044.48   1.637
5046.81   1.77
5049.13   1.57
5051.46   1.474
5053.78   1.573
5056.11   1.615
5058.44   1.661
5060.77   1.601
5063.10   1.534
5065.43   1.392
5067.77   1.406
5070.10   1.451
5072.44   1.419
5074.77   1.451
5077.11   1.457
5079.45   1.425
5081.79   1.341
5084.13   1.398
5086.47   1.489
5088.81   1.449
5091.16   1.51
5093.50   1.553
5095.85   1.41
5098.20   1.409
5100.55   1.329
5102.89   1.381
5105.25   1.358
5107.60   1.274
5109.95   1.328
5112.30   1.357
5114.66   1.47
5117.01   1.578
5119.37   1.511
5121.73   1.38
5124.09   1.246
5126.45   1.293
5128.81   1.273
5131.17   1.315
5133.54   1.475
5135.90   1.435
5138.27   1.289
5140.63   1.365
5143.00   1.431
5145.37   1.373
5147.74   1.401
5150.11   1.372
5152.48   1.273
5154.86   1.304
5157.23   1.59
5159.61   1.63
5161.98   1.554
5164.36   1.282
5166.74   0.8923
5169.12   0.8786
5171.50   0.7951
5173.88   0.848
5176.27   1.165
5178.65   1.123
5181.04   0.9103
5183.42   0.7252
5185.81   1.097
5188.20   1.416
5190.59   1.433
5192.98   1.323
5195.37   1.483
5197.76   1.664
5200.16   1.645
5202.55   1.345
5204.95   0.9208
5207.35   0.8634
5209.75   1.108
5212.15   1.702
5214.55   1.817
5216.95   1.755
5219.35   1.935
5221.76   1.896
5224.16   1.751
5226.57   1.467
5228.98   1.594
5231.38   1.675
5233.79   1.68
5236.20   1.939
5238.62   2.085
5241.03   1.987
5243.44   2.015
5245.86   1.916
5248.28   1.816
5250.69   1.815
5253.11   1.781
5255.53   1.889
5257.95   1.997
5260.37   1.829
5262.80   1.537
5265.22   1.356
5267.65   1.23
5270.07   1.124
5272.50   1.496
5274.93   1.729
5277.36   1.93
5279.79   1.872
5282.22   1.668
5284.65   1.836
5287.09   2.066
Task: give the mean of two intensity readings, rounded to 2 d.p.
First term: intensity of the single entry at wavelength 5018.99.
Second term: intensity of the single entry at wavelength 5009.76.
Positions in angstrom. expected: 1.64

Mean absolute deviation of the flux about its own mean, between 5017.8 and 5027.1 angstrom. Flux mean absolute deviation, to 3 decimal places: 0.050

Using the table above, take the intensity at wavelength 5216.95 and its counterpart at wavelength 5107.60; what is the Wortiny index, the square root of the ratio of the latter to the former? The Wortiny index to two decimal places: 0.85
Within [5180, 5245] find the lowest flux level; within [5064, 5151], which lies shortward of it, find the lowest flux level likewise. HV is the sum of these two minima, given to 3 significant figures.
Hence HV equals 1.97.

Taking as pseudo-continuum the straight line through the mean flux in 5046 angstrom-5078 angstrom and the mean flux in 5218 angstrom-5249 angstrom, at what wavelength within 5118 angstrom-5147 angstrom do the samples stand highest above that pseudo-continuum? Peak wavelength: 5119.37 angstrom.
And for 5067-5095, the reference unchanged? 5093.50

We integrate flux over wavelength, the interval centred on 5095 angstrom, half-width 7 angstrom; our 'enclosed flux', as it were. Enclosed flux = 20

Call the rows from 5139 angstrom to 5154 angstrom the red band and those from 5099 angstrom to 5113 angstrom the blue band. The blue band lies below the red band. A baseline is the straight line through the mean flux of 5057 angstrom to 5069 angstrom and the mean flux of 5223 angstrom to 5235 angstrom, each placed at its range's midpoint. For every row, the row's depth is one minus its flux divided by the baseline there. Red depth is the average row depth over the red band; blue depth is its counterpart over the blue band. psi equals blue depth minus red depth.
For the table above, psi 0.00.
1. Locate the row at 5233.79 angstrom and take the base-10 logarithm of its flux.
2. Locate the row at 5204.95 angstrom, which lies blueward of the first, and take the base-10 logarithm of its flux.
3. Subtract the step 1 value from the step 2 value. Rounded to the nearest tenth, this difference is -0.3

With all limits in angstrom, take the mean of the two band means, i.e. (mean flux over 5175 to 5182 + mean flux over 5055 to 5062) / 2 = 1.35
